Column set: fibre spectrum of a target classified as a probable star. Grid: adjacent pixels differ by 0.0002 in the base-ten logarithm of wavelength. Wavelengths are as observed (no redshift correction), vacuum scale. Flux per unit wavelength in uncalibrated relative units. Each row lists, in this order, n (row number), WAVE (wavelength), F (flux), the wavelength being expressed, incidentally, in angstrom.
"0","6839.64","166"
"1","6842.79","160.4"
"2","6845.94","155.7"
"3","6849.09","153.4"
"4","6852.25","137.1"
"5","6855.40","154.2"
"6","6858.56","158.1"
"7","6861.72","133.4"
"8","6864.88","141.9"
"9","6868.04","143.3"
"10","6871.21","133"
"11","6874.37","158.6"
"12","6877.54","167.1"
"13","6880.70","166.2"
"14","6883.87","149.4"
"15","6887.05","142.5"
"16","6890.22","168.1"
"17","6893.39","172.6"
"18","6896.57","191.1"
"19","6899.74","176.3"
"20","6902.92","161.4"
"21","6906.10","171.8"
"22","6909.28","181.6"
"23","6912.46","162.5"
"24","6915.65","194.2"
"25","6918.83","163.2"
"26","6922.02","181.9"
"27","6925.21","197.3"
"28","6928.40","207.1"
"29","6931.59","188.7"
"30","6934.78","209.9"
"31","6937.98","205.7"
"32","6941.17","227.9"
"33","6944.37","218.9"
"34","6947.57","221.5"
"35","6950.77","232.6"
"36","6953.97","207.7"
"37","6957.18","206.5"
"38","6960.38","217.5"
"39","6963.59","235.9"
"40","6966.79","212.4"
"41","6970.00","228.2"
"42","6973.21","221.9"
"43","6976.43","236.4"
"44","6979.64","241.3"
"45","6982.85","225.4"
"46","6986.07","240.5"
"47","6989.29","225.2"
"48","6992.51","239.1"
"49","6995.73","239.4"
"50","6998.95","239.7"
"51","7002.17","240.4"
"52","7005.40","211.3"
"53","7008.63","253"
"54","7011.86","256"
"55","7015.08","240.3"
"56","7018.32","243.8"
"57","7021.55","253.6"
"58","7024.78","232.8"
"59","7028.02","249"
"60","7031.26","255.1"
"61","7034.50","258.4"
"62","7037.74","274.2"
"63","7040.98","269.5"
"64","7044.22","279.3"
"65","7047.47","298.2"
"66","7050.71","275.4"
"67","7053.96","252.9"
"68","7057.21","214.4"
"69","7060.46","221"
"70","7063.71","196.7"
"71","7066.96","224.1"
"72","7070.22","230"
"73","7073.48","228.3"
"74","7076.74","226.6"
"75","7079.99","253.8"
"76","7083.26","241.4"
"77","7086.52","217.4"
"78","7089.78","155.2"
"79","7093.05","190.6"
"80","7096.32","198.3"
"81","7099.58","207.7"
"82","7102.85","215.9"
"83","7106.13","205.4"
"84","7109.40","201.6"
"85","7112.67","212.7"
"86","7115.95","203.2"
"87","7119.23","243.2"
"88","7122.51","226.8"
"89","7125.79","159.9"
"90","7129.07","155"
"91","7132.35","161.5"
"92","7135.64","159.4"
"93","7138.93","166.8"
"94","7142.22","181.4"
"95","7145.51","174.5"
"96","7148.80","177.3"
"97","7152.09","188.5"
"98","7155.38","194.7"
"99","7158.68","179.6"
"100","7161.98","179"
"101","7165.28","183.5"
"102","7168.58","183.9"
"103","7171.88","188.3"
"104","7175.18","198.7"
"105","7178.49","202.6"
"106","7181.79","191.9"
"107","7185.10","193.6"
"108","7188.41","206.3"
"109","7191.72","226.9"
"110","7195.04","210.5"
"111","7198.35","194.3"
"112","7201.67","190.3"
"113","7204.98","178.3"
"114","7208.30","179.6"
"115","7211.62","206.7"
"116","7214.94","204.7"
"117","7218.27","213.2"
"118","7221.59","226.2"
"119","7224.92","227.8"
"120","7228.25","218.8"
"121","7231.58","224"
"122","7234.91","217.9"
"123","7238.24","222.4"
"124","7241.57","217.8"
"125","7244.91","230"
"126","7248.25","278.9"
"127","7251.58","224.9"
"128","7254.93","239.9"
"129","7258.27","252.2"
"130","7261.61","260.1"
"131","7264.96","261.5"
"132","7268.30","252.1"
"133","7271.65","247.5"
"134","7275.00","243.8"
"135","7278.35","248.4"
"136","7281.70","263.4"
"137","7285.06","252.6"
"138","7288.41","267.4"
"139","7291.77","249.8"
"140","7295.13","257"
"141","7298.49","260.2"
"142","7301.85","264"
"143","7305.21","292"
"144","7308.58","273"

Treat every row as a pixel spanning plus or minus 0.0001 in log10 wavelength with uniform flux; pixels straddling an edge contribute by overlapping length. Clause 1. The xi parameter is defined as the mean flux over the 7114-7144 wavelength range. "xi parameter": 184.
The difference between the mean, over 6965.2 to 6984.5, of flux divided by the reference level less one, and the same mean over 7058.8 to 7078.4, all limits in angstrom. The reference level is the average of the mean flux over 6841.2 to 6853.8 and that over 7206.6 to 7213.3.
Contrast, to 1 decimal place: 0.0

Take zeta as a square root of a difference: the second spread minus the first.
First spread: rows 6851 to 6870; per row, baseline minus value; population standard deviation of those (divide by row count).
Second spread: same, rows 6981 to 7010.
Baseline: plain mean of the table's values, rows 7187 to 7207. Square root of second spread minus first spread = 1.6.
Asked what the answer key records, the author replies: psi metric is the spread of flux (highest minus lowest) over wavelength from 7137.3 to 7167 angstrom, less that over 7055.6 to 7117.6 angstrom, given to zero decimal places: -71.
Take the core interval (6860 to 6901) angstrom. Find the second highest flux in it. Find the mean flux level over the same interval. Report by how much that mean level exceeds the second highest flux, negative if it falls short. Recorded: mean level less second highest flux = -19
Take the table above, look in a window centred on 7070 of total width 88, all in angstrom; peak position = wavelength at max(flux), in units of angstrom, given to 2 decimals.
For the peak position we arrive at 7047.47 angstrom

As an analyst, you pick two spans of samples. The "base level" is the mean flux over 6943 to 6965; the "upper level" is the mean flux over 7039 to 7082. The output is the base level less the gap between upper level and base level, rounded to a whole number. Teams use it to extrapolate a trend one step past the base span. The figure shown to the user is 196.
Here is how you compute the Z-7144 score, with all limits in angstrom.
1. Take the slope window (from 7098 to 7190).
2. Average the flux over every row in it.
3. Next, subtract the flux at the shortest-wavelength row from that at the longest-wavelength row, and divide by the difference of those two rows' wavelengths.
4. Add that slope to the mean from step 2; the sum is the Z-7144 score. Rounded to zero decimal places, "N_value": 191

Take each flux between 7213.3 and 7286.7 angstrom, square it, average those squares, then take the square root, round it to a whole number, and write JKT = 238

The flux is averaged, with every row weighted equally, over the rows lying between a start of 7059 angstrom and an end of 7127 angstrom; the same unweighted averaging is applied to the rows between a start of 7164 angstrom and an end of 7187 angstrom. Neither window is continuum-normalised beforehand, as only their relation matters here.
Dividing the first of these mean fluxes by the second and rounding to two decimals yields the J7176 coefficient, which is 1.11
